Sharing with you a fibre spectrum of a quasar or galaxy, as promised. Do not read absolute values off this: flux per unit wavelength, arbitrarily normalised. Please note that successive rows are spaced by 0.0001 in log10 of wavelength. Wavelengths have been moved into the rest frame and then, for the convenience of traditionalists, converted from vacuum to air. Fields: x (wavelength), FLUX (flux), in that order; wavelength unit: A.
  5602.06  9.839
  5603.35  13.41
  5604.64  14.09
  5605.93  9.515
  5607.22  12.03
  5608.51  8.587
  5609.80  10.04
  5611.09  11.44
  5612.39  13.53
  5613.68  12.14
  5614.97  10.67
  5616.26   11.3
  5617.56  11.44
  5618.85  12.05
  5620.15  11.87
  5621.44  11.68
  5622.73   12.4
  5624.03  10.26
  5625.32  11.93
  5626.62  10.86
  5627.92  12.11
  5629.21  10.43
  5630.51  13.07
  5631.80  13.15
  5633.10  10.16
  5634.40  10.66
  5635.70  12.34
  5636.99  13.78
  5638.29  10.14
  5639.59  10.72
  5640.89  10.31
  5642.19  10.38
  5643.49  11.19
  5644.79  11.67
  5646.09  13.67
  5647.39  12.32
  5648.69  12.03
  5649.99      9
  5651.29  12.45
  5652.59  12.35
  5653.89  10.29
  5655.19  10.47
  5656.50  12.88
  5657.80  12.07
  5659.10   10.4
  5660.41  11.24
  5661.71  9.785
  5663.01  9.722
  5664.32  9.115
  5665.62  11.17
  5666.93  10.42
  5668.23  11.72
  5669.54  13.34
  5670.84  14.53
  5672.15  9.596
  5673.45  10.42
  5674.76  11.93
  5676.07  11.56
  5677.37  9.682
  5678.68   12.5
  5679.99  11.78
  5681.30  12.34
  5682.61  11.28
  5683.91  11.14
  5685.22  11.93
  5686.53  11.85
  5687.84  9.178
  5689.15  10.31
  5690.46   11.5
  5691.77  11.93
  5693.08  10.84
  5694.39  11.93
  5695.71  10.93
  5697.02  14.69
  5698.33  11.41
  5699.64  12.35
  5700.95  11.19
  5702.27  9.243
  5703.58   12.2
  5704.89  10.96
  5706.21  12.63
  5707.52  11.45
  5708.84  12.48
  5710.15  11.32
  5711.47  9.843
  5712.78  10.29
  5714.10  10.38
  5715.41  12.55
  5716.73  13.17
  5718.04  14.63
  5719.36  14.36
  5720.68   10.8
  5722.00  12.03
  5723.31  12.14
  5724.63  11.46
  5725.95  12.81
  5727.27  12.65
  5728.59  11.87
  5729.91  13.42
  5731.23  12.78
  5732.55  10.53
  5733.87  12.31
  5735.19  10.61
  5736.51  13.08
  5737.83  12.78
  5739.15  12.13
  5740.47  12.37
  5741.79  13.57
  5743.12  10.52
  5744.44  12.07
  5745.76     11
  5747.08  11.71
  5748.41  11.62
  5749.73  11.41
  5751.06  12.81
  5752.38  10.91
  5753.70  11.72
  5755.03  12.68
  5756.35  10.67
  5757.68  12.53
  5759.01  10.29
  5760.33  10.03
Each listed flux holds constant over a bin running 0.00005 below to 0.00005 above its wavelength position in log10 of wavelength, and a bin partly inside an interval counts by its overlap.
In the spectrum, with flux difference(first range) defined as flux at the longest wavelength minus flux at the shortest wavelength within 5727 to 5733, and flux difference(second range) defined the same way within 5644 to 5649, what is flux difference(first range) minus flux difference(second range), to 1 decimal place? -2.5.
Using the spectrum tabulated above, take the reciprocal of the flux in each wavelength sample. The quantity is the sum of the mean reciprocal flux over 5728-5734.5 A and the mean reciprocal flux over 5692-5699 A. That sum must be 0.167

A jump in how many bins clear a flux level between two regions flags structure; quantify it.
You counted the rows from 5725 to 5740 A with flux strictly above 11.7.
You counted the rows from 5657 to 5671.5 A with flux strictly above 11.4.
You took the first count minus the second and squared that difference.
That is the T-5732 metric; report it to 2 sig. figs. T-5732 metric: 25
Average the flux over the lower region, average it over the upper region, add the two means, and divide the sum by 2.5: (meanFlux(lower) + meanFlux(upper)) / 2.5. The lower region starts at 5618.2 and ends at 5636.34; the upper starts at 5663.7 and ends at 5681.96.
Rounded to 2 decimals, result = 9.23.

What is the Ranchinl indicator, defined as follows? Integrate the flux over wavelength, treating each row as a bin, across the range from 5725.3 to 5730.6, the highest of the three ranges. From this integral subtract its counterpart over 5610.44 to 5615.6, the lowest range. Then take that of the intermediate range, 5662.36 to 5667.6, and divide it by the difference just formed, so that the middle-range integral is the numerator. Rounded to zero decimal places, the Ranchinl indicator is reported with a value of 10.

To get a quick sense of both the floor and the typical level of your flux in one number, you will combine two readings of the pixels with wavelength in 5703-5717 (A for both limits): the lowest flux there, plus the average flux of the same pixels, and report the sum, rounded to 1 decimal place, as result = 21.4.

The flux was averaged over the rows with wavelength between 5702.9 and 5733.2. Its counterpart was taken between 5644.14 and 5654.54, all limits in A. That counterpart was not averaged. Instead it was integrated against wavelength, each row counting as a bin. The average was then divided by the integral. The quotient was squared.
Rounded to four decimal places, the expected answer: 0.0097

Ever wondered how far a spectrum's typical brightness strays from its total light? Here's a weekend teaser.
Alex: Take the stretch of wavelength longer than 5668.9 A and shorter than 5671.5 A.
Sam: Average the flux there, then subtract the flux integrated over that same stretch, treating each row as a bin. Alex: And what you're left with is -22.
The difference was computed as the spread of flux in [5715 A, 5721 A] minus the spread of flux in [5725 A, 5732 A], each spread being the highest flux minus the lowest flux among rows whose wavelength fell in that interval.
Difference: 2.3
